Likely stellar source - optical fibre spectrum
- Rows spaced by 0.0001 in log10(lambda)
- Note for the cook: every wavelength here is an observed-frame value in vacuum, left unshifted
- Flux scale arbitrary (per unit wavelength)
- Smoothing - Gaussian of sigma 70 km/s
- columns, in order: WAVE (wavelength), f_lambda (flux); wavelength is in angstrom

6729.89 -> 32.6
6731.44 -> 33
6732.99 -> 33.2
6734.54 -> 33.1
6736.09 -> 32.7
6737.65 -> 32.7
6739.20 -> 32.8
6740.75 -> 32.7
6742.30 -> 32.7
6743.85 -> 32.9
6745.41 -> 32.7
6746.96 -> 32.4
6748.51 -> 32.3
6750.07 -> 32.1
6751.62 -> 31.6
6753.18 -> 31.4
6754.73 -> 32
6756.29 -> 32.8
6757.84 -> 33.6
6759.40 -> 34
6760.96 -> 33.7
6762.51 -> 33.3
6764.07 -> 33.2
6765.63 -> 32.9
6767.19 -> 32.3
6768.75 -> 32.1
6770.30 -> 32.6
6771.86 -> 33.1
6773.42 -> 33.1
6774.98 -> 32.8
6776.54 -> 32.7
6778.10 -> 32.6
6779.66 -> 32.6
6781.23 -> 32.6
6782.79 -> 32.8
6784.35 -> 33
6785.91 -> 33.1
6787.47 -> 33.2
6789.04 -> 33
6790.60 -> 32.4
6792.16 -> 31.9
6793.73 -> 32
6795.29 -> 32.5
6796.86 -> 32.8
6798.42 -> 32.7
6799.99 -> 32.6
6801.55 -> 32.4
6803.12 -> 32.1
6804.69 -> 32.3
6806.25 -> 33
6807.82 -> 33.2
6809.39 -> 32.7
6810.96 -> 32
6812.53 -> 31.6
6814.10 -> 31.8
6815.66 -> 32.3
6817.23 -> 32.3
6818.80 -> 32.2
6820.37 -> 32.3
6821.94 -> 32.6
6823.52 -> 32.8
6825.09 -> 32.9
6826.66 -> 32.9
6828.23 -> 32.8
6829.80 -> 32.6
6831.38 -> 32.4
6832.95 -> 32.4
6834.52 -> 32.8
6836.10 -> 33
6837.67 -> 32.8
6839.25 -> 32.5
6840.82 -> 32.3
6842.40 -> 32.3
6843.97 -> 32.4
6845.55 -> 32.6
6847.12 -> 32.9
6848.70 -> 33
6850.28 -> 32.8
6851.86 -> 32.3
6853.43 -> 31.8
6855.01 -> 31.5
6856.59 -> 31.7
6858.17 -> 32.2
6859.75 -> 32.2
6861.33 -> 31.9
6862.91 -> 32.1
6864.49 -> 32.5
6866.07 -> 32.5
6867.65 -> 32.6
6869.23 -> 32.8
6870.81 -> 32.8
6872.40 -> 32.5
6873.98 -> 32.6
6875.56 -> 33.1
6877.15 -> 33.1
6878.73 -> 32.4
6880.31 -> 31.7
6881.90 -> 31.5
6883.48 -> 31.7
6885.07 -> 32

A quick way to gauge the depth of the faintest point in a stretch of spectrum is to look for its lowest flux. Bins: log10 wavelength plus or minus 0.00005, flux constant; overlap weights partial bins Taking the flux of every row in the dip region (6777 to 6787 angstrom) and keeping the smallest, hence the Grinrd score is 32.6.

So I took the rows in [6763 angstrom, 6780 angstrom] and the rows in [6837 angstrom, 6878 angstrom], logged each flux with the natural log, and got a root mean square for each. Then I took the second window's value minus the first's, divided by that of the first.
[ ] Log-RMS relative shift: -0.0024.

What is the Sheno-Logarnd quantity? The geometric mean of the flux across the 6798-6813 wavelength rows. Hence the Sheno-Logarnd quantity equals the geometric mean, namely 32.5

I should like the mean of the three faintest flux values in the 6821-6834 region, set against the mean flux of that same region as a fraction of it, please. 0.994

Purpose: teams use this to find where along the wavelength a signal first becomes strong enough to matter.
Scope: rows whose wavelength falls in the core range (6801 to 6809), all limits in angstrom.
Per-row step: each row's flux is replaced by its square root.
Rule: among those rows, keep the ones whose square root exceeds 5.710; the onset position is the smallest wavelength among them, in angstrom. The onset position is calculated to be 6806.25 angstrom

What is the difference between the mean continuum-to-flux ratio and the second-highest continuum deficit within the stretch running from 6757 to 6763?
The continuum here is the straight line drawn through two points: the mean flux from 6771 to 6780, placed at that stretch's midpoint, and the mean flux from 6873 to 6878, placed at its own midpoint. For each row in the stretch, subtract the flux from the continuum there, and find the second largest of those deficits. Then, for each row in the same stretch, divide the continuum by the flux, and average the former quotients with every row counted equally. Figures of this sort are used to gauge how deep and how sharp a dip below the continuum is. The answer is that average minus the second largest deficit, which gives 1.8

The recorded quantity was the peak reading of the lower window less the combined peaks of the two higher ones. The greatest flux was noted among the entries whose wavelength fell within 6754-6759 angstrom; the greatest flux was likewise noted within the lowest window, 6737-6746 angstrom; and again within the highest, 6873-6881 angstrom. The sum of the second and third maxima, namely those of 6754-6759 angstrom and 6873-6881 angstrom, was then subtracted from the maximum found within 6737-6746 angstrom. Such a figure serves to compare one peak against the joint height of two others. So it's -33.8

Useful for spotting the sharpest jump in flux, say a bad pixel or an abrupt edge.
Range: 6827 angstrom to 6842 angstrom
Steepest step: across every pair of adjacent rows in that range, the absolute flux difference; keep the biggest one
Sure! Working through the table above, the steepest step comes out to 0.400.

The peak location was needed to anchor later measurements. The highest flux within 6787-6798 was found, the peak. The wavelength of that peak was 6787.47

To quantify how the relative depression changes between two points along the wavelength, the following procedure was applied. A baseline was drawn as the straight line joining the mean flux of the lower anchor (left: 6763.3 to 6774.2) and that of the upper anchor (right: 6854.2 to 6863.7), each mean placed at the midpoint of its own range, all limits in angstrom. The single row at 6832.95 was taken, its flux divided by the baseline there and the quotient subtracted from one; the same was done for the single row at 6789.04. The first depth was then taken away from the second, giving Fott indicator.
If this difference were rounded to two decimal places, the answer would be -0.01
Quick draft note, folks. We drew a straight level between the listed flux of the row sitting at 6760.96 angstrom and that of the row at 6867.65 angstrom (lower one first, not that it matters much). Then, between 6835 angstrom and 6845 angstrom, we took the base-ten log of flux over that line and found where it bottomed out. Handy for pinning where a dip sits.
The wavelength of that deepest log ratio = 6840.82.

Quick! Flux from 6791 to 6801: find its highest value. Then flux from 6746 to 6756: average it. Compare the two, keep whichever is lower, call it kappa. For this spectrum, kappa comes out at 32.0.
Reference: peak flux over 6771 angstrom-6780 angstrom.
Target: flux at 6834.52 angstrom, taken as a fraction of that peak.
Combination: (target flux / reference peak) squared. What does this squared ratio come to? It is 0.98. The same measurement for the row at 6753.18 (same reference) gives 0.90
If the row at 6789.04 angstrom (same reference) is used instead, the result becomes 0.99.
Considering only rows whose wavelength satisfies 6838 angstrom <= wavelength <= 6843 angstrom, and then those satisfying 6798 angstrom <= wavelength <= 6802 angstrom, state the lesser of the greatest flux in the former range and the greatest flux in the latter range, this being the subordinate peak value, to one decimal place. 32.5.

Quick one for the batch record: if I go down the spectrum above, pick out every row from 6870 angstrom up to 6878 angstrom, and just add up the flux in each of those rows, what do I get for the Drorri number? 164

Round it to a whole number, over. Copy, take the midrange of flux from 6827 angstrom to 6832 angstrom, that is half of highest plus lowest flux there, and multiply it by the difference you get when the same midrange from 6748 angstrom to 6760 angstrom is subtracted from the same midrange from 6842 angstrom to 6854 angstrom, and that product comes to -10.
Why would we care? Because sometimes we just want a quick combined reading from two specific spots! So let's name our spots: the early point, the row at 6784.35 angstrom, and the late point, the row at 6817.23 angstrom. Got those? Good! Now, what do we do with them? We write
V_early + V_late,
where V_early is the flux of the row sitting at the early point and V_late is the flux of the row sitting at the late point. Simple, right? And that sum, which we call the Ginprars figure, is 65.3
